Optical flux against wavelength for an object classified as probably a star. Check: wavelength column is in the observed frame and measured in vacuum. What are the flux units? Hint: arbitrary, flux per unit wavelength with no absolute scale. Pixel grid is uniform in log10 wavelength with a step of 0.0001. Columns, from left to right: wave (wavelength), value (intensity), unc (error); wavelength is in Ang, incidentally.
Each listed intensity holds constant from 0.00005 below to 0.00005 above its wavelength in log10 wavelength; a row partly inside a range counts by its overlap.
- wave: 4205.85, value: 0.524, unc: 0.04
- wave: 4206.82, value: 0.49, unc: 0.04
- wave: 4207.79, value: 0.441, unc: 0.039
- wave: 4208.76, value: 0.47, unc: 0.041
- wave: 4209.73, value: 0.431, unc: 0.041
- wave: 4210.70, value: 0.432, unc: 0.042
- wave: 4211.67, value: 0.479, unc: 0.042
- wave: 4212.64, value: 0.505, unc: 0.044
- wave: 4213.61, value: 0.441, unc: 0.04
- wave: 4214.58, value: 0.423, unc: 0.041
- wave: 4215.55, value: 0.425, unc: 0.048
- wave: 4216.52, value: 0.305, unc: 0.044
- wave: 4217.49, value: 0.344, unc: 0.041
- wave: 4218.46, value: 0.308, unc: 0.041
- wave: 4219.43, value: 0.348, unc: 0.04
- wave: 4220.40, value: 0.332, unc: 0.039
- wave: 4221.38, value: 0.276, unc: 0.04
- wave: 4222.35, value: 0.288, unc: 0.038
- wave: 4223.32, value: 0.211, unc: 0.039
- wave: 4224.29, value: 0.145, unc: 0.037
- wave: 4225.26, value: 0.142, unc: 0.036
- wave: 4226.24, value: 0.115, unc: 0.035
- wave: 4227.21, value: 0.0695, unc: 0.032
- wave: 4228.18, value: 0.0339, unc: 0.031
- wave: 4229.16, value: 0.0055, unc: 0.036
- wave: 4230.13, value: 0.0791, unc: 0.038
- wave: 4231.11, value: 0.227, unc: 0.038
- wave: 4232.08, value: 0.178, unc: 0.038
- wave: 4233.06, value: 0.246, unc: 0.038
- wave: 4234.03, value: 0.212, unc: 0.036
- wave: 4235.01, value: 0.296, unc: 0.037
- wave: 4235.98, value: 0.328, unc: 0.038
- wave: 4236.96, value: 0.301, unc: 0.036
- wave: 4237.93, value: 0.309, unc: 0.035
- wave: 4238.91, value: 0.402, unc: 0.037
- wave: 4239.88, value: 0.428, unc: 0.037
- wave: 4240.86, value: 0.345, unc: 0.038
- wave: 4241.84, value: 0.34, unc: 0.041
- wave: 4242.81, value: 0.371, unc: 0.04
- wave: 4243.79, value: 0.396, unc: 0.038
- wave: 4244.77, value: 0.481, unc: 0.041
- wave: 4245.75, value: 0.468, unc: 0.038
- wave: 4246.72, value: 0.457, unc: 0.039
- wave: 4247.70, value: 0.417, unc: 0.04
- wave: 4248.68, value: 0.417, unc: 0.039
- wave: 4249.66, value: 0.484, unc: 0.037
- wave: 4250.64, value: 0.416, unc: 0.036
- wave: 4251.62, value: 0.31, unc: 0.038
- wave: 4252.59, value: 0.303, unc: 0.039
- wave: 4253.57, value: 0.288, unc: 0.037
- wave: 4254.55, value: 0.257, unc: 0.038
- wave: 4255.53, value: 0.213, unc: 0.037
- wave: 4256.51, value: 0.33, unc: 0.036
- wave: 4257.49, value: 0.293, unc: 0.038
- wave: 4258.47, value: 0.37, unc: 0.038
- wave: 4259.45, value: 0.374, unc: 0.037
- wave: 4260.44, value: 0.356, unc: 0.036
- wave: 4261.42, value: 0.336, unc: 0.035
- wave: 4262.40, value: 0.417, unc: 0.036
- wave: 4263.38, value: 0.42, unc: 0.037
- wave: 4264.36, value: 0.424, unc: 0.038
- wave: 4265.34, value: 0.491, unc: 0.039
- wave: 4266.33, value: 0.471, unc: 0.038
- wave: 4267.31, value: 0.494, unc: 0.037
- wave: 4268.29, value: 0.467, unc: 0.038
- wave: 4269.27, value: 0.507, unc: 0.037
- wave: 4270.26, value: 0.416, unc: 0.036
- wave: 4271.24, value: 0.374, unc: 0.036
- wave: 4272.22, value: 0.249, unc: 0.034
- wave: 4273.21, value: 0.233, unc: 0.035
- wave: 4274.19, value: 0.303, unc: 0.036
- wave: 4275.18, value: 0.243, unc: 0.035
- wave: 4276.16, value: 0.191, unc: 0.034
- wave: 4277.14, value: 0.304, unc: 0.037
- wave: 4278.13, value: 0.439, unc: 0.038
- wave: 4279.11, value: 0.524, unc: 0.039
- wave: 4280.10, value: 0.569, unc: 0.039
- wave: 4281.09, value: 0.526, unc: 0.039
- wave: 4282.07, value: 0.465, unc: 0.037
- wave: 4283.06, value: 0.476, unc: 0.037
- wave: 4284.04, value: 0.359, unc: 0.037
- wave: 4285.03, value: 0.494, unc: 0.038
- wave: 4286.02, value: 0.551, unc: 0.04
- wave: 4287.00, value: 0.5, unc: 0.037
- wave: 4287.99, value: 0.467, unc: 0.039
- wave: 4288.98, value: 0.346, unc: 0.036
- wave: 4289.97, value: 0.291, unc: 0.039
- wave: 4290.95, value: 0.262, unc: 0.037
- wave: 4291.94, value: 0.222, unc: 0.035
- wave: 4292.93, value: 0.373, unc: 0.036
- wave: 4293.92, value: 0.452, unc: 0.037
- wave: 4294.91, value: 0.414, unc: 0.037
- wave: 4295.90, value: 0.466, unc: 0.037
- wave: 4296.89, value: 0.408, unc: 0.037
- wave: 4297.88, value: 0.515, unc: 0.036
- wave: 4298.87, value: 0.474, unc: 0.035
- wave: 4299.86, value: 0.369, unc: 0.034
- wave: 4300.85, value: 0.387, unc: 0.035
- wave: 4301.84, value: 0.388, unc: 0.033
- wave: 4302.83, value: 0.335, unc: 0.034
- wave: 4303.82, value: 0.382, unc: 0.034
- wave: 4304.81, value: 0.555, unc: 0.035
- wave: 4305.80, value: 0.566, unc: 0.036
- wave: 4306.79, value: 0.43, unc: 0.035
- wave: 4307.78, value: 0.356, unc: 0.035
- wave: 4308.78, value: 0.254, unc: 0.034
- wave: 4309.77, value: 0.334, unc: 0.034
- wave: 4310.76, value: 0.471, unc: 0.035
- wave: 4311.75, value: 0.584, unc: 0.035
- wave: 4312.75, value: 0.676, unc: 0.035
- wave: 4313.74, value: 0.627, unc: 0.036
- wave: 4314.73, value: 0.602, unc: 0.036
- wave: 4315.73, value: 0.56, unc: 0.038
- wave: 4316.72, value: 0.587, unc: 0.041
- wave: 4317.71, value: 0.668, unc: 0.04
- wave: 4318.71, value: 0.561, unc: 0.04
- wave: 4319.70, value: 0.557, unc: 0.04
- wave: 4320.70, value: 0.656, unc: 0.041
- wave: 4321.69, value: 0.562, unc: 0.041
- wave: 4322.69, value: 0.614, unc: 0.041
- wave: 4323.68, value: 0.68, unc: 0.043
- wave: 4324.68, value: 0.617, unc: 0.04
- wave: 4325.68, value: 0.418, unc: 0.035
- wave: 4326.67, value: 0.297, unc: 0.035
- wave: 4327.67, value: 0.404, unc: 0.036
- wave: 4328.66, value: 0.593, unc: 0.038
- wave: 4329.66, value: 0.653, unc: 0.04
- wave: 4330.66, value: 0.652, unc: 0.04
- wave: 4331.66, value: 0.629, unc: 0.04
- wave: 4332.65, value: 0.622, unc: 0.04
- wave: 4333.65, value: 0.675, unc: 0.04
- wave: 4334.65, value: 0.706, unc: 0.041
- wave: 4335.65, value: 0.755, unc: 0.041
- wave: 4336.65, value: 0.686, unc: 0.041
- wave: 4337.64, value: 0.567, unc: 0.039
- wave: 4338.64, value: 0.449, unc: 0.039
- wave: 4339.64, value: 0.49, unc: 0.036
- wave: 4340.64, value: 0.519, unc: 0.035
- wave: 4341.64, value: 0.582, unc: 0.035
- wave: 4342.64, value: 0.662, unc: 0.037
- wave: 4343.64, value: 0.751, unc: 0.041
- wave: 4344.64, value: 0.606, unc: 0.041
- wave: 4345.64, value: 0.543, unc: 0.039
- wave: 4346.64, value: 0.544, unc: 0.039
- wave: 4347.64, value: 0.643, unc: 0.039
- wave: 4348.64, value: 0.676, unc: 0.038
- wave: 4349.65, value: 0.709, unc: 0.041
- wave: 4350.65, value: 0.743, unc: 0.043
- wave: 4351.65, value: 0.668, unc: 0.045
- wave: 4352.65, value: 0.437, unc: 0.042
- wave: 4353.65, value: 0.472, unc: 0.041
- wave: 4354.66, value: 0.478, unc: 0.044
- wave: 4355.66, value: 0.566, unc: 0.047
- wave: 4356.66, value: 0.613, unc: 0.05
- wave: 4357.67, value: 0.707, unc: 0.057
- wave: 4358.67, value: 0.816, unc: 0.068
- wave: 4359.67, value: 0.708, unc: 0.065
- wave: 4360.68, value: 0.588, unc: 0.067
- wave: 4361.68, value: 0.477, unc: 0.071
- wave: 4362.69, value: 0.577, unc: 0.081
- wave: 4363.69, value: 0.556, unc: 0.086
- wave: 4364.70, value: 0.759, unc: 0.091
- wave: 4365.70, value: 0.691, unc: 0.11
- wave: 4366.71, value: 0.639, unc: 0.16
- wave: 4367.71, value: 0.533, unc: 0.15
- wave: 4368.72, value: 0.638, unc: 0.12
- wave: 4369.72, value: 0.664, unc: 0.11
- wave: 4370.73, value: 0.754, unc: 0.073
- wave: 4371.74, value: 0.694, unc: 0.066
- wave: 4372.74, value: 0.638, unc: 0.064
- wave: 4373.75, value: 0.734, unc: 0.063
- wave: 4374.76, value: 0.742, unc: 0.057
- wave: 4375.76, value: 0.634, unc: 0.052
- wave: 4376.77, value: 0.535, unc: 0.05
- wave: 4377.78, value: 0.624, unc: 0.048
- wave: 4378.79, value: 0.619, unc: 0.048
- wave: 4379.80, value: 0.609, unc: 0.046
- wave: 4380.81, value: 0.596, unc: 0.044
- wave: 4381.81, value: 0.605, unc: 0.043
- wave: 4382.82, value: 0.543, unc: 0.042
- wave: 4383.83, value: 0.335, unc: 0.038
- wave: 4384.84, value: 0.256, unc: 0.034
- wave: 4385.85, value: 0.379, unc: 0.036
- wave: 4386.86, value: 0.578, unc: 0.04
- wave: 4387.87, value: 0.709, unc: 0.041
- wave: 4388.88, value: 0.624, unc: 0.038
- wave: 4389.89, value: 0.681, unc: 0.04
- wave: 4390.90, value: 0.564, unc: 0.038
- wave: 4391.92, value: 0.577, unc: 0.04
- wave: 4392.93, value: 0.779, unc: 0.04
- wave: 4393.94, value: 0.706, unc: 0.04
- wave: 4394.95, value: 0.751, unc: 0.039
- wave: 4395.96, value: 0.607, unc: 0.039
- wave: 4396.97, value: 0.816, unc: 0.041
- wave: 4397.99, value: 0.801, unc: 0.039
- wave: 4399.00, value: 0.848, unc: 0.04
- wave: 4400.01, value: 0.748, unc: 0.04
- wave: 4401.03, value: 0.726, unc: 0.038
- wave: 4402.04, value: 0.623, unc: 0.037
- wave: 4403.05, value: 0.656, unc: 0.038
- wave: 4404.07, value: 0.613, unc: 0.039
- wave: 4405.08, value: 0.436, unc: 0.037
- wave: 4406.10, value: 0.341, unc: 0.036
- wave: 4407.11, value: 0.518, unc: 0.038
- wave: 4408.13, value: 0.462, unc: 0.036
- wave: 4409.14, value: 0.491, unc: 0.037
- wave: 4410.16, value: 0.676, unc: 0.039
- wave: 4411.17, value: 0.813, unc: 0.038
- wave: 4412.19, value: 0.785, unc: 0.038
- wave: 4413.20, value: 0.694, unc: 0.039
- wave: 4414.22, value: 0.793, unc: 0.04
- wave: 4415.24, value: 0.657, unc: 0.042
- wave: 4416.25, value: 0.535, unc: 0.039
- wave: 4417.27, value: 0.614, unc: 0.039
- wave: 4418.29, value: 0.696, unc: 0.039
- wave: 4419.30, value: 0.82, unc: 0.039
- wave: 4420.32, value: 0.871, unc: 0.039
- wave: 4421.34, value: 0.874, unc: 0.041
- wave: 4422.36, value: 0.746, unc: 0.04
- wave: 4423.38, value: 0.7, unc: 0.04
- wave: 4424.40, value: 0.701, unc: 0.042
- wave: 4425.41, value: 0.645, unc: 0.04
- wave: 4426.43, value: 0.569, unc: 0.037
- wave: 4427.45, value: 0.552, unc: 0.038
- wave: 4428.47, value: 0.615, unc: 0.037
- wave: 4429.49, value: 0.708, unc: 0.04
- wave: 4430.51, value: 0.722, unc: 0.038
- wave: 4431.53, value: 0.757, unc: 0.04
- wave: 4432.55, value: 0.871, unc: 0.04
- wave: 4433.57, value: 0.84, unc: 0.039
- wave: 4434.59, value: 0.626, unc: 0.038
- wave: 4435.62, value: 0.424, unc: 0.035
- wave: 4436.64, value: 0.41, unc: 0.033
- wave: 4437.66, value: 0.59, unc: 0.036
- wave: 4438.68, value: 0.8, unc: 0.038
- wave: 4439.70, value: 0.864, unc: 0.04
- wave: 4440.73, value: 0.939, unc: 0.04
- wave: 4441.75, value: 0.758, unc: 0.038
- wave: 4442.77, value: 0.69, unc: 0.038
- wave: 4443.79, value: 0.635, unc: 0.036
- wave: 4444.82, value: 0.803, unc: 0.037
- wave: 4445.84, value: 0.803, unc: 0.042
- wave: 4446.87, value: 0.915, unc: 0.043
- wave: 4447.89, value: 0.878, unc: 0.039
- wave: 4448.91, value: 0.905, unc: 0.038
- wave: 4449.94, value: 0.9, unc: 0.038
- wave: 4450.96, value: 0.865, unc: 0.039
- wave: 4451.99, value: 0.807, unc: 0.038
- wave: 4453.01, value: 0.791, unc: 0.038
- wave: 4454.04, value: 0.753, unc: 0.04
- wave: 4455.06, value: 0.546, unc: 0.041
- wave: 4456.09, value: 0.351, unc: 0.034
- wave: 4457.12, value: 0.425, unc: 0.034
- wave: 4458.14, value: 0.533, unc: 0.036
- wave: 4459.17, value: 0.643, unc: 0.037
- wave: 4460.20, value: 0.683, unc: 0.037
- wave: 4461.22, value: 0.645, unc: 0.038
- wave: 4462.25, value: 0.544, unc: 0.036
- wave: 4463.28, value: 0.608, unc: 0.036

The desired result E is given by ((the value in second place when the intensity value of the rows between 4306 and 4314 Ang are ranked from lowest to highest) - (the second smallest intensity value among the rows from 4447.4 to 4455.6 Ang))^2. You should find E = 0.18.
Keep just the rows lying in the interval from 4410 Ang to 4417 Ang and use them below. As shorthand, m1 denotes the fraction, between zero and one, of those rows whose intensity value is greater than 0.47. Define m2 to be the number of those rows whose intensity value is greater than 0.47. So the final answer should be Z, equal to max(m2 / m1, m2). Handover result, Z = 7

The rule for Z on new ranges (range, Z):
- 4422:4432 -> 10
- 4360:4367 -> 7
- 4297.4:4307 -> 10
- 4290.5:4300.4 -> 10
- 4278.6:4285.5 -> 7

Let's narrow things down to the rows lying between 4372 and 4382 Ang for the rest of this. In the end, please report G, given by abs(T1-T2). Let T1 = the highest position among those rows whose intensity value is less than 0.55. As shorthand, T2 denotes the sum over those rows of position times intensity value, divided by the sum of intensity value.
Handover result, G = 0.4 Ang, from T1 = 4376.77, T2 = 4377.1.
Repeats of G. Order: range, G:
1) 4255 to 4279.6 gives 11.8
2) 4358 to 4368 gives 4.7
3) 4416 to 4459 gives 21.0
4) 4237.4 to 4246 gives 3.7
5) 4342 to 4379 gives 15.9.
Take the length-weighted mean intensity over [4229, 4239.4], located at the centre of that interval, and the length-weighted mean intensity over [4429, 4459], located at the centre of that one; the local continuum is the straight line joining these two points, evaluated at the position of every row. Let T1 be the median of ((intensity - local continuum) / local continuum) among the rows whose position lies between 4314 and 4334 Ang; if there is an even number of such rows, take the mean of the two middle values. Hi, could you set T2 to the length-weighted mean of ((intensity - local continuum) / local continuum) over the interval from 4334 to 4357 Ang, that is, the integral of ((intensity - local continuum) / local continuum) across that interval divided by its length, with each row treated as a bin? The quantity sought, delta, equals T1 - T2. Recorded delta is 0.14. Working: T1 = 0.36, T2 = 0.22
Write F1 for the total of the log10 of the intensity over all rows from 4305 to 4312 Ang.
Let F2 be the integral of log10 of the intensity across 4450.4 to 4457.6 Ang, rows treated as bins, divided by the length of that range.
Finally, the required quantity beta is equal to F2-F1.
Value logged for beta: 2.5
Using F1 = -2.7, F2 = -0.2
